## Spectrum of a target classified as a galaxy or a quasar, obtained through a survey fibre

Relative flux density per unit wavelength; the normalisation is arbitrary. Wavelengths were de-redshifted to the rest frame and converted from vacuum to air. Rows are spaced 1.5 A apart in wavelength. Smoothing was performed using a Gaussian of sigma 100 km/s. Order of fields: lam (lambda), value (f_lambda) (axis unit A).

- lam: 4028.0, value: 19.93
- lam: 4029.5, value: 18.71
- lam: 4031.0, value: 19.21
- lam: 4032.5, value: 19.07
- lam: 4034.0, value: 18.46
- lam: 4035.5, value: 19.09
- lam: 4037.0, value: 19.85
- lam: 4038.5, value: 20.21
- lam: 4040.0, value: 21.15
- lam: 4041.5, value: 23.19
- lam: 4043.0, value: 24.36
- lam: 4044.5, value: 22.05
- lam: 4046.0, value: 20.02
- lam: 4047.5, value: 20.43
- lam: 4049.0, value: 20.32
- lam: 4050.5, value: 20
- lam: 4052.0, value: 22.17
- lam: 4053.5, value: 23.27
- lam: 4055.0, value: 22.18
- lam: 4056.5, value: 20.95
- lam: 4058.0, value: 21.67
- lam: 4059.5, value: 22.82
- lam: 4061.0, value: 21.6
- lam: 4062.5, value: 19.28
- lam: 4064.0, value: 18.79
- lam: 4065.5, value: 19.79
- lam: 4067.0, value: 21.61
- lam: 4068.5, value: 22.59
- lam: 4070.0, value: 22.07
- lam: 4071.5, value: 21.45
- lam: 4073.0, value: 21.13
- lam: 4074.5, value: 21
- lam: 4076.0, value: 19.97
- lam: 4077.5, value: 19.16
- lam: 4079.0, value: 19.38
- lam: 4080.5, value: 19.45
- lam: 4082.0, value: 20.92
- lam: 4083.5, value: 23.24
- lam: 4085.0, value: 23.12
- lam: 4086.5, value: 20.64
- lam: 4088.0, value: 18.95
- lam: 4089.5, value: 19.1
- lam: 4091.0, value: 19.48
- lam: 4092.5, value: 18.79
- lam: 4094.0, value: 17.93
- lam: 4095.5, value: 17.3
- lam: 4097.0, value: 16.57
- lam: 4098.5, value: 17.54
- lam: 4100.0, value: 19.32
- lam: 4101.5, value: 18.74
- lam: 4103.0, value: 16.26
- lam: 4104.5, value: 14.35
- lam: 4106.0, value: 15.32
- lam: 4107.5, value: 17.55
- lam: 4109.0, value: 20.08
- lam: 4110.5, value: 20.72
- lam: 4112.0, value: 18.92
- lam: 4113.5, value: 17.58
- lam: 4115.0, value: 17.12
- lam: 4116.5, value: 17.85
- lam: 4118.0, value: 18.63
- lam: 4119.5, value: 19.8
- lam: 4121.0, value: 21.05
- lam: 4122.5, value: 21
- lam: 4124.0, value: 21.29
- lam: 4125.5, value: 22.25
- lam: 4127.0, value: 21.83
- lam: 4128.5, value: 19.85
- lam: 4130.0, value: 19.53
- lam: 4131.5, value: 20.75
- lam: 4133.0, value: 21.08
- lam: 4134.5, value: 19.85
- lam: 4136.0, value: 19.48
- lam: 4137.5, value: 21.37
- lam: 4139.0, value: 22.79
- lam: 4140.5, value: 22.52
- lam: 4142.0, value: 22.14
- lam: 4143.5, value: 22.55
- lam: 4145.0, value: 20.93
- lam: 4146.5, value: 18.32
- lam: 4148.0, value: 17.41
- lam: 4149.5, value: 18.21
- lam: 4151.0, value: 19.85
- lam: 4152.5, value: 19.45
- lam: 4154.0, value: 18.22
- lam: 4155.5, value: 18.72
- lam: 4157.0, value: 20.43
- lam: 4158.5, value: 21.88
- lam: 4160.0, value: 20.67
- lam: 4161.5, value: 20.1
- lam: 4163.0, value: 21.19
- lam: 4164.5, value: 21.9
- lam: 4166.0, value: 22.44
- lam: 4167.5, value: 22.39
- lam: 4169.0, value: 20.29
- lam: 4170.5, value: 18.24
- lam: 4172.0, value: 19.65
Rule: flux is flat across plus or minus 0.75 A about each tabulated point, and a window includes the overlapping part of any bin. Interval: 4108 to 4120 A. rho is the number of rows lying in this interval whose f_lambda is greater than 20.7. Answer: 1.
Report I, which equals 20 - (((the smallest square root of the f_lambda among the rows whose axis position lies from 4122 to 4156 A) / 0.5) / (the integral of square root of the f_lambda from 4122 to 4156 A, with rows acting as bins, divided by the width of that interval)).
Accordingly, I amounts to 18.15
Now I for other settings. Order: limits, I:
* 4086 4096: 18.08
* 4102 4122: 18.22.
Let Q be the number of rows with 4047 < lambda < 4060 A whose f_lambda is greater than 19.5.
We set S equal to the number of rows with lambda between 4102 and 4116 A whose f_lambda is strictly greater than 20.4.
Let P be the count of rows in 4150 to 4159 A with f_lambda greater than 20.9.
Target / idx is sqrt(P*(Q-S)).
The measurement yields 2.8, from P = 1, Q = 9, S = 1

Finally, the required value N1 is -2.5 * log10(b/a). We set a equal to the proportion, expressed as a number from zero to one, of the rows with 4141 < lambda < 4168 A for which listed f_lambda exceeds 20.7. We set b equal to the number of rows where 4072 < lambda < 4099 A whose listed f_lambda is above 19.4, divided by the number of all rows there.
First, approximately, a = 0.44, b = 0.5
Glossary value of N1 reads -0.1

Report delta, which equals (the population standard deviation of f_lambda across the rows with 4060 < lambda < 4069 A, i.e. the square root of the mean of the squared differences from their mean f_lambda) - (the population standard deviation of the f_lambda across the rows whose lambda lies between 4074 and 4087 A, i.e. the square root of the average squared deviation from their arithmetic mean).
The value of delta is 0.0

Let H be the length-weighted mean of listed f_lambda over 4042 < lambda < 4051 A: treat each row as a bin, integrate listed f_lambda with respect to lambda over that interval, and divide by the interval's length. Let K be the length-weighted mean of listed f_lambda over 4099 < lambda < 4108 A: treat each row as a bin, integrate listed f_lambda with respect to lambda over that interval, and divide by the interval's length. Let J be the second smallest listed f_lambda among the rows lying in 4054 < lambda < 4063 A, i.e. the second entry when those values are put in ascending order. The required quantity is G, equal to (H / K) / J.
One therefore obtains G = 0.0600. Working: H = 21.3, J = 20.95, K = 16.9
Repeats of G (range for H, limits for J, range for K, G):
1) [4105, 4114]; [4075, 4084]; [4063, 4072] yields 0.0449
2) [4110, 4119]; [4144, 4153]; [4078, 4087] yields 0.0480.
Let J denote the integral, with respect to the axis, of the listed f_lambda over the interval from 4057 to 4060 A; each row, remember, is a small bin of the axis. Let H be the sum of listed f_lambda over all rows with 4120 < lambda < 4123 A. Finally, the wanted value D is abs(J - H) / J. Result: 0.37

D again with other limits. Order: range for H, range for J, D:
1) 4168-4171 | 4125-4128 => 0.41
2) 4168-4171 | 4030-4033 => 0.33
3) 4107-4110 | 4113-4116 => 0.28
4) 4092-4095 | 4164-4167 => 0.45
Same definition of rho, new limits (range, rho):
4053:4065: 6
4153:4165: 3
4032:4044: 3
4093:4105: 0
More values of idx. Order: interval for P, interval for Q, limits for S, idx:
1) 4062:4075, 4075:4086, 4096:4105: 4.9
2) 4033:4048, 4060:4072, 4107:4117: 4.5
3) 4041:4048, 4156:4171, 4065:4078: 3.0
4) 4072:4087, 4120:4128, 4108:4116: 4.5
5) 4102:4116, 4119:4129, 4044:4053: 0.0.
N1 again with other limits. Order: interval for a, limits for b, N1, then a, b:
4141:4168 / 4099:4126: 0.1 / 0.44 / 0.4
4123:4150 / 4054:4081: -0.3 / 0.61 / 0.8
